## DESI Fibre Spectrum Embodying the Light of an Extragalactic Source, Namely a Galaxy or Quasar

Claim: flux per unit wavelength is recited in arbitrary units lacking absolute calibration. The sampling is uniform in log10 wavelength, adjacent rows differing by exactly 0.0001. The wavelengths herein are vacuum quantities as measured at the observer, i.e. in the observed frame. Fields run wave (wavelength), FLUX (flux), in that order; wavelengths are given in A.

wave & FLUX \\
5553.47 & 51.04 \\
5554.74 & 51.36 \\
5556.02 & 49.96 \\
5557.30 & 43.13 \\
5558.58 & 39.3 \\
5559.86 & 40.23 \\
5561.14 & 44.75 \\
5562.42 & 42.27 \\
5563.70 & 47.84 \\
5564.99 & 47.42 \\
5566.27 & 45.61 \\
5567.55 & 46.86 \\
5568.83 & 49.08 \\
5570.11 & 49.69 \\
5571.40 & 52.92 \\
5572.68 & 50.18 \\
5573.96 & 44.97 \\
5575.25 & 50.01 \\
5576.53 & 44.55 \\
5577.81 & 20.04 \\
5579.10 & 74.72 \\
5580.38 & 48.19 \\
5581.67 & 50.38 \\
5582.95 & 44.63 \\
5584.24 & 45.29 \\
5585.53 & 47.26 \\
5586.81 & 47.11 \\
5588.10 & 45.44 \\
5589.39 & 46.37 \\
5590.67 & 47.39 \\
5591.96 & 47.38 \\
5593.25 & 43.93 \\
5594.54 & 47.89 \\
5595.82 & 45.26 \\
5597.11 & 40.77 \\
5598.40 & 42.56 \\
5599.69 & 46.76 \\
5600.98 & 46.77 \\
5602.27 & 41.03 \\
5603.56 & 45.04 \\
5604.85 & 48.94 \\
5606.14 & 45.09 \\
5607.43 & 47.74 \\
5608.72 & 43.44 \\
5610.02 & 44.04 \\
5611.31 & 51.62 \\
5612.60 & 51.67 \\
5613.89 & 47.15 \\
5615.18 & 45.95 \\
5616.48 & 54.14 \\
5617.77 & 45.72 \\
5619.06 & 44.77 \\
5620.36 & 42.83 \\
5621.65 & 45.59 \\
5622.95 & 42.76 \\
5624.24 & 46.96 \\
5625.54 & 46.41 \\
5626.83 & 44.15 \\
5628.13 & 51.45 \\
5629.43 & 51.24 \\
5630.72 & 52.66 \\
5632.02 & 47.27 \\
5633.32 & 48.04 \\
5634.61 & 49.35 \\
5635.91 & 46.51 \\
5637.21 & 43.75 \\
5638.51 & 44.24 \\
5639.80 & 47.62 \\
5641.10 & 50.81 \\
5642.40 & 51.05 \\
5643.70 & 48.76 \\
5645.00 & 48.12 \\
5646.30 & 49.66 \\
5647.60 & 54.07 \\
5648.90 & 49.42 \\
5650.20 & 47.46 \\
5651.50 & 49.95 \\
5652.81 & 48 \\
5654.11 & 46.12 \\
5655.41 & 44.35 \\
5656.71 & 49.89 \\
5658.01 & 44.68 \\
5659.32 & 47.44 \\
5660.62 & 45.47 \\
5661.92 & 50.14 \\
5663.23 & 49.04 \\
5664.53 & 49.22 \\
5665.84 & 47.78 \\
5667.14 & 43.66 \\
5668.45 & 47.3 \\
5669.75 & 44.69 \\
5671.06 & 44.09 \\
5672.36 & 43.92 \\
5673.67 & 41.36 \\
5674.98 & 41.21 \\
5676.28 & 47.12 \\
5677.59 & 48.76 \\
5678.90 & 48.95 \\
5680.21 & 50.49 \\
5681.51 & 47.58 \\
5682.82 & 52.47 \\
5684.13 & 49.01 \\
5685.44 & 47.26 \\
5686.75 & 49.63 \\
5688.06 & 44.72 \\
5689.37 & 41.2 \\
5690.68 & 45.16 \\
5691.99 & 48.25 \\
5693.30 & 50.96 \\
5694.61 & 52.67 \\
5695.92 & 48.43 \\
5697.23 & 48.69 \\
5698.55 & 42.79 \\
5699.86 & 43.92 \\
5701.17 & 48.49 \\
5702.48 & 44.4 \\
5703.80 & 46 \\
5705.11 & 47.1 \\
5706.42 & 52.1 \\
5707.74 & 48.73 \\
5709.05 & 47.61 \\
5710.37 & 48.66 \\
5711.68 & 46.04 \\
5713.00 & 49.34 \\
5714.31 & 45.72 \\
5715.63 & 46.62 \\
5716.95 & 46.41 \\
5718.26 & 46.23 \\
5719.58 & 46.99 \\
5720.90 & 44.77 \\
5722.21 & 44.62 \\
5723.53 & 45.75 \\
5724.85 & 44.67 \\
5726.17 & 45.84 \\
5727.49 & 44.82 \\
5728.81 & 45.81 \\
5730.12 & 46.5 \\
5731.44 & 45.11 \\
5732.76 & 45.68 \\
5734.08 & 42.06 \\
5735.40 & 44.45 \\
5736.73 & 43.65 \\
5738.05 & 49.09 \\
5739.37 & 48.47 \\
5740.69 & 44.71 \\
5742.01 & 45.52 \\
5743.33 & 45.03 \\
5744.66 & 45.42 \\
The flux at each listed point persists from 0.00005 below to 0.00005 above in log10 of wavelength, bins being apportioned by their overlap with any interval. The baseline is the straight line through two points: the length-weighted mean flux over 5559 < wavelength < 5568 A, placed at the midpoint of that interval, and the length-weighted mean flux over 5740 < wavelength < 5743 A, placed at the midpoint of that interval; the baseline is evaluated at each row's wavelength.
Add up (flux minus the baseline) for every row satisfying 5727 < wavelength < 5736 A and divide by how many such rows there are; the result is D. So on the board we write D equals 0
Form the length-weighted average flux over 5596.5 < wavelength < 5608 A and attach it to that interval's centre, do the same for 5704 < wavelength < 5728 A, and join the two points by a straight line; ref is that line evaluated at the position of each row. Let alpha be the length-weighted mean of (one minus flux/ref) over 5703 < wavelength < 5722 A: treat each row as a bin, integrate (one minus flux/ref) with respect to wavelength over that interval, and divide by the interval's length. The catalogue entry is -0.01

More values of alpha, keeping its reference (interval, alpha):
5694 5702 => -0.02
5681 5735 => 0.00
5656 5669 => -0.03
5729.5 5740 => 0.03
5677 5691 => -0.03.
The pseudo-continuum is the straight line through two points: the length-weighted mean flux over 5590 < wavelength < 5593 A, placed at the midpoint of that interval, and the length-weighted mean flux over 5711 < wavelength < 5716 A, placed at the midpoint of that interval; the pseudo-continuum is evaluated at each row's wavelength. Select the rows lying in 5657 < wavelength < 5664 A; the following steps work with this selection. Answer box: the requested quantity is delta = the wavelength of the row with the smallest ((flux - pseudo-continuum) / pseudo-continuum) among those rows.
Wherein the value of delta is 5658.01 A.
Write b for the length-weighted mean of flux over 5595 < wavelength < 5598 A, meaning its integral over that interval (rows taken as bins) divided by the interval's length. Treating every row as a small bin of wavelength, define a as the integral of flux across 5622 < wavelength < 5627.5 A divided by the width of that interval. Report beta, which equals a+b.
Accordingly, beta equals 88.4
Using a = 45.1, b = 43.4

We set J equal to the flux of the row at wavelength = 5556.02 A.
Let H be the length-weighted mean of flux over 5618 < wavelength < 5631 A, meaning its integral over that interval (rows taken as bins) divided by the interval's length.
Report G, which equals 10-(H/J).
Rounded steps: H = 46.7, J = 49.96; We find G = 9.07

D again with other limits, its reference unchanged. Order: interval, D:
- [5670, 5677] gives -2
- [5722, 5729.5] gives 0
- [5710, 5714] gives 3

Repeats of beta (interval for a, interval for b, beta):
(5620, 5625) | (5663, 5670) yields 91.6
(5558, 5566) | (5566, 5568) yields 90.1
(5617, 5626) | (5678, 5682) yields 94.2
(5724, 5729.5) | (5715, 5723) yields 91.3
